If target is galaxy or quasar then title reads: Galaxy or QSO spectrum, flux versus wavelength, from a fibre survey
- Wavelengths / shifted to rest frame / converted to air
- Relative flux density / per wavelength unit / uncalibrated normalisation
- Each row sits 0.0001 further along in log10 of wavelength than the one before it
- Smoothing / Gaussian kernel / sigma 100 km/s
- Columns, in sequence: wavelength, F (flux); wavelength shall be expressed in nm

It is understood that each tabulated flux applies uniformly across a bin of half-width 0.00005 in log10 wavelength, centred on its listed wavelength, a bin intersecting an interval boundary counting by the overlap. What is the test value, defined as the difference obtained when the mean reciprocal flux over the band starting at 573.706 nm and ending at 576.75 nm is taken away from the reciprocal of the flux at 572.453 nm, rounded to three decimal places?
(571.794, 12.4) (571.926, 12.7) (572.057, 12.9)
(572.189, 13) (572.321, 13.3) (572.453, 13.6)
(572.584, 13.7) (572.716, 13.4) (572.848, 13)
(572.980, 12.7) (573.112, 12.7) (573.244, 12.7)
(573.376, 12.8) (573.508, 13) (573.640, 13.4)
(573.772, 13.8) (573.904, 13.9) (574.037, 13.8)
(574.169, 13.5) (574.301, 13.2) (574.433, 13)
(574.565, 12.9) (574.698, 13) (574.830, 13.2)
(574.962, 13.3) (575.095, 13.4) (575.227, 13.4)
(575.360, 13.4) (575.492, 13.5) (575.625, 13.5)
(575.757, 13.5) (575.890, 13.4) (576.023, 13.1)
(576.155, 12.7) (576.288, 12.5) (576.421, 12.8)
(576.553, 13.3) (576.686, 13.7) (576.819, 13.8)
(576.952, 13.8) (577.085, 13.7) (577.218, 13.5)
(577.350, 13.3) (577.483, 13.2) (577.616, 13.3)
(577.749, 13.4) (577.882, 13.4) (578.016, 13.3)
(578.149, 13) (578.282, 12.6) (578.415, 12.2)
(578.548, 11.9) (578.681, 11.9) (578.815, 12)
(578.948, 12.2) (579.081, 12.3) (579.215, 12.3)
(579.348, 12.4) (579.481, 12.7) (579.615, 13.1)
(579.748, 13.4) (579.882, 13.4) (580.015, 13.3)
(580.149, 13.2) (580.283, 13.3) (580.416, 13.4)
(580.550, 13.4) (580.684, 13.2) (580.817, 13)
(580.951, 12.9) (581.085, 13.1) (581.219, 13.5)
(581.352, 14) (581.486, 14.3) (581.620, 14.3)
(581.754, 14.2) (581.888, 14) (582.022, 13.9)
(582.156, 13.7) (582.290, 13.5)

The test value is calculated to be -0.002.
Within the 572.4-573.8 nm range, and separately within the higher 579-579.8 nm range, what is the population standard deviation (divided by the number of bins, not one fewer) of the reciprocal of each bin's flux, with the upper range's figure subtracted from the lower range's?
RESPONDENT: -0.0002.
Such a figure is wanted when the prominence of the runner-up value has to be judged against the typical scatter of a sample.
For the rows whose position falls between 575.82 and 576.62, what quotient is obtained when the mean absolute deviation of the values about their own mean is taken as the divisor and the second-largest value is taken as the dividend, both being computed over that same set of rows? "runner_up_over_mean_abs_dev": 44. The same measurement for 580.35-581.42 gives 51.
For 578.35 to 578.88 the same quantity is 120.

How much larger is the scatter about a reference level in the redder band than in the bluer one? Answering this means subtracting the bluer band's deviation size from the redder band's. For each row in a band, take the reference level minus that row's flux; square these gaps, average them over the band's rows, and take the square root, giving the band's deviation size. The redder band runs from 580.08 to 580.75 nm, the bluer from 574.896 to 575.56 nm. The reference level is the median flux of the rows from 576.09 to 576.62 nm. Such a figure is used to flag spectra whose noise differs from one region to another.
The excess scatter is -0.10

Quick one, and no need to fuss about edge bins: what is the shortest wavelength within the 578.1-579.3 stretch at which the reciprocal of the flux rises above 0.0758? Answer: 578.149 nm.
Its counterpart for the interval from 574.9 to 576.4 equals 576.023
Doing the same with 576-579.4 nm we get 576.023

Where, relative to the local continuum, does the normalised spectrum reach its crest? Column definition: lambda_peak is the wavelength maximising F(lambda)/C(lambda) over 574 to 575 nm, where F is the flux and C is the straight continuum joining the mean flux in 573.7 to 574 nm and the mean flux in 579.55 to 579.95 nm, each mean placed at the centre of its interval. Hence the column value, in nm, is 574.037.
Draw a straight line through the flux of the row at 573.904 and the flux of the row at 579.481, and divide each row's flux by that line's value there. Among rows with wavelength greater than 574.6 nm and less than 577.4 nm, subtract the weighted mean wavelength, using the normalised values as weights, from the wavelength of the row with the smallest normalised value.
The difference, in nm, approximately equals 0.25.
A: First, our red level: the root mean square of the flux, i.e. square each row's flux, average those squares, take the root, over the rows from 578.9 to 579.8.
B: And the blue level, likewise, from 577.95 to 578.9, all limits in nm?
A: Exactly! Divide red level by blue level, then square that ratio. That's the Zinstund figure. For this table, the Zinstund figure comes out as 1.03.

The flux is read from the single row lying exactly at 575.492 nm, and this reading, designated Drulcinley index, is 13.5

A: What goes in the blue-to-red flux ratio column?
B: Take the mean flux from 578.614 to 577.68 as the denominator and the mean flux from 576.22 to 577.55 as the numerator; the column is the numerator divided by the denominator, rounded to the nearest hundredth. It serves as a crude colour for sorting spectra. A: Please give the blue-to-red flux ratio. 1.04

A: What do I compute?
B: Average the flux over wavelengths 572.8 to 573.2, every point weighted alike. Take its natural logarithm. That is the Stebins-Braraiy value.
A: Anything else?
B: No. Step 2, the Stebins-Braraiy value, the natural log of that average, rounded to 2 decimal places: 2.55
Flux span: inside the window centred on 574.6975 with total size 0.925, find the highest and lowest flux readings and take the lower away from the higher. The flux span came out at 0.50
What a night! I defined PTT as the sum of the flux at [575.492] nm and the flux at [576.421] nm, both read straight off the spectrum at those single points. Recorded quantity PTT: 26.3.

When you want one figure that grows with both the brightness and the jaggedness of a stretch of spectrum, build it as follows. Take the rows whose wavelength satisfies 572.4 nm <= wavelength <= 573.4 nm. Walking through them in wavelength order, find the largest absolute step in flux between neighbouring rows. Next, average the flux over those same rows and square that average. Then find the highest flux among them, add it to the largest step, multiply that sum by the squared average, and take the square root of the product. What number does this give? 49.1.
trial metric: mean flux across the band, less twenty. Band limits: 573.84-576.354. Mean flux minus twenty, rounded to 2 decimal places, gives -6.73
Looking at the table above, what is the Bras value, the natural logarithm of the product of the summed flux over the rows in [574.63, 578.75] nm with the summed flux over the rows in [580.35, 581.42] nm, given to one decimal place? 10.7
